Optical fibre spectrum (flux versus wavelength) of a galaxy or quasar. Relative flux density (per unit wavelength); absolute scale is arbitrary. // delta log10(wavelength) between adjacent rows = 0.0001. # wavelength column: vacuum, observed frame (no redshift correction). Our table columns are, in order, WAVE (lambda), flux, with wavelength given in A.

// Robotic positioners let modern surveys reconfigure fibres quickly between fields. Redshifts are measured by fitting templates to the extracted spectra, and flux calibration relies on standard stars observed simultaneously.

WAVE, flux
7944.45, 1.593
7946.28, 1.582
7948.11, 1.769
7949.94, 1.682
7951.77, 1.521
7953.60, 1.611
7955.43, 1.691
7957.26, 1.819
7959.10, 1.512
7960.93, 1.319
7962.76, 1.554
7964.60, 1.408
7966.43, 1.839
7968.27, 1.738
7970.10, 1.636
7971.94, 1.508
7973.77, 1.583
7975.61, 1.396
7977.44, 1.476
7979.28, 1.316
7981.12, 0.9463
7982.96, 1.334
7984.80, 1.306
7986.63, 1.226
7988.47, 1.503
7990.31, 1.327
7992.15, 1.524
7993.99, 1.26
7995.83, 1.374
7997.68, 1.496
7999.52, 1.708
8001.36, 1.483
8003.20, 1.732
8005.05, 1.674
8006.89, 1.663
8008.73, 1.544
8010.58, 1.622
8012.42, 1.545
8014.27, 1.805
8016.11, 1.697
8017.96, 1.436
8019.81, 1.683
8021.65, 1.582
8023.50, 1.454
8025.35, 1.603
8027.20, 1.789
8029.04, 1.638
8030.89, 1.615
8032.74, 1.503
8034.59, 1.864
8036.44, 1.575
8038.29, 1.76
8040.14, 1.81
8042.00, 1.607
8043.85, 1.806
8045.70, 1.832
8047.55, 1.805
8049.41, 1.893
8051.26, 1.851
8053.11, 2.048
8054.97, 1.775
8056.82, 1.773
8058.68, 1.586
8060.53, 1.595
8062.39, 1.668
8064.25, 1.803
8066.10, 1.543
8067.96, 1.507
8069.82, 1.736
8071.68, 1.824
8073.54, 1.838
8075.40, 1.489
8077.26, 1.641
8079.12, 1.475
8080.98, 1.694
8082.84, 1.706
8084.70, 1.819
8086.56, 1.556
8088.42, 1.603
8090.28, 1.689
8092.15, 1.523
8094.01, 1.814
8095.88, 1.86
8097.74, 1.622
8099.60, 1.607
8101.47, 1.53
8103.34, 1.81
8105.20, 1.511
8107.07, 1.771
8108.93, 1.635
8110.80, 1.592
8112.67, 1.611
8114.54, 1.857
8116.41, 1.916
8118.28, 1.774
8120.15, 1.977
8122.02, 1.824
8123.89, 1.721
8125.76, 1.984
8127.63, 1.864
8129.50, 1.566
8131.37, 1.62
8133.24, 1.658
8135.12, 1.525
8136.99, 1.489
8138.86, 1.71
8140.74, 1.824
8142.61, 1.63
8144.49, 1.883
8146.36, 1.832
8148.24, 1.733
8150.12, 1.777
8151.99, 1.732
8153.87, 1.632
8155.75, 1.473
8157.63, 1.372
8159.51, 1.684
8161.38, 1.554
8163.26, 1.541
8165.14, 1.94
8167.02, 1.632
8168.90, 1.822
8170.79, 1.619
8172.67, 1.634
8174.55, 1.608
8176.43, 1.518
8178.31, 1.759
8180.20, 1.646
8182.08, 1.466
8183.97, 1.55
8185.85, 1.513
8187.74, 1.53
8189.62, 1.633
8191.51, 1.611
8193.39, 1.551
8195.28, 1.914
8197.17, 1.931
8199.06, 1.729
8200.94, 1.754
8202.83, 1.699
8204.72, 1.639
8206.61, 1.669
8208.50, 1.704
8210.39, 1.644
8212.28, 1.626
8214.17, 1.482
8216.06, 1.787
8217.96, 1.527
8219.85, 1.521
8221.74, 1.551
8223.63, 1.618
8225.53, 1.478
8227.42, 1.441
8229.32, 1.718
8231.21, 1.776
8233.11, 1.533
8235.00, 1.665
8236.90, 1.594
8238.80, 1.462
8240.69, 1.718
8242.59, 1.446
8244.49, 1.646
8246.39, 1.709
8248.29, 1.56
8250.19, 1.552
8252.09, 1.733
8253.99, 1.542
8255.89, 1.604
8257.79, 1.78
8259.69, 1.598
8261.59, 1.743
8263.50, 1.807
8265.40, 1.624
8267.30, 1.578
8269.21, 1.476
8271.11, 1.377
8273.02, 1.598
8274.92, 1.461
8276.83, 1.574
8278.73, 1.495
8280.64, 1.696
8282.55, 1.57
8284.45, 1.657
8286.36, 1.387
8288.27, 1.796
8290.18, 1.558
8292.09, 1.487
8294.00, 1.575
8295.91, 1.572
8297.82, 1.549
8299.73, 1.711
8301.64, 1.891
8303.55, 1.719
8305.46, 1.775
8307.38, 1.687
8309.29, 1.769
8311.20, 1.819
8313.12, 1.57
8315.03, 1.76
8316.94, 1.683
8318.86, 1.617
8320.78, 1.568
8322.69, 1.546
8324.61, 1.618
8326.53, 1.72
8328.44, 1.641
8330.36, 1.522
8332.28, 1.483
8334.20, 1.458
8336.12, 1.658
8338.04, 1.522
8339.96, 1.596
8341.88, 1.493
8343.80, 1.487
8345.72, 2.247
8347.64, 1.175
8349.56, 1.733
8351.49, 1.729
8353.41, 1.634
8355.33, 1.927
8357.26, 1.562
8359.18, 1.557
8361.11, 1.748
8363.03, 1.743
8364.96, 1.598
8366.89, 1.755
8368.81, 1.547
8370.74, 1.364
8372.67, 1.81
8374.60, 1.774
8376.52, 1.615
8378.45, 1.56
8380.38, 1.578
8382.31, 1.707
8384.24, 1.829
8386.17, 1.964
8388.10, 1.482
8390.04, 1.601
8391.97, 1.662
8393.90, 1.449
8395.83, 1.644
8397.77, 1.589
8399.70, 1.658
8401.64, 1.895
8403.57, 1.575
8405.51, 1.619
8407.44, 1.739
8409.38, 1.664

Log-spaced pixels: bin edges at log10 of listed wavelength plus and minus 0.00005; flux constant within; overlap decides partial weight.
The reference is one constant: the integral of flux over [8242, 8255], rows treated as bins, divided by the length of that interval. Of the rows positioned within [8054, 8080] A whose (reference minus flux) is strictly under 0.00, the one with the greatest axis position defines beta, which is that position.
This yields 8077.26 A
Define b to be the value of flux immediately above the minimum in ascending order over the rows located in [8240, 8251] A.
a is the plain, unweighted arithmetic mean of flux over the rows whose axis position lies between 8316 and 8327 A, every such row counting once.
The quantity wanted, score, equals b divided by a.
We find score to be 0.95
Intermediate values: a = 1.63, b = 1.552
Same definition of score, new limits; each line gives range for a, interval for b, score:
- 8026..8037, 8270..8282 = 0.88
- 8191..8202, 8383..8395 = 0.85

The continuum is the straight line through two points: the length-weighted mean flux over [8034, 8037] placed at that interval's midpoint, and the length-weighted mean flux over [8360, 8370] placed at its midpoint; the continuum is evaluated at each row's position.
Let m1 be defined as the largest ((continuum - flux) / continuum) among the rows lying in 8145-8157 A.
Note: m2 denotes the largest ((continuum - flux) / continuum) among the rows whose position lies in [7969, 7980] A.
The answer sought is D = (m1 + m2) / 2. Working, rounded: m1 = 0.13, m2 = 0.24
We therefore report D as 0.19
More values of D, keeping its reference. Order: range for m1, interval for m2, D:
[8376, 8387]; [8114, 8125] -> 0.03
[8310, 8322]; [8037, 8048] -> 0.07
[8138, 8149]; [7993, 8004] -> 0.16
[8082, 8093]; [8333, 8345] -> 0.12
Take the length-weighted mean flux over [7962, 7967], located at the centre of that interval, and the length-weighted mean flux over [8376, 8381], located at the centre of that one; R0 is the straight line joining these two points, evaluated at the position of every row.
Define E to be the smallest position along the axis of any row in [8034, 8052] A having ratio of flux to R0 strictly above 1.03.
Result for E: 8034.59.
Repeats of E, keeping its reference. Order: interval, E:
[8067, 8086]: 8069.82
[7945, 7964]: 7948.11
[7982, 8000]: 7999.52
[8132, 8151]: 8133.24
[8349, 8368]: 8349.56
